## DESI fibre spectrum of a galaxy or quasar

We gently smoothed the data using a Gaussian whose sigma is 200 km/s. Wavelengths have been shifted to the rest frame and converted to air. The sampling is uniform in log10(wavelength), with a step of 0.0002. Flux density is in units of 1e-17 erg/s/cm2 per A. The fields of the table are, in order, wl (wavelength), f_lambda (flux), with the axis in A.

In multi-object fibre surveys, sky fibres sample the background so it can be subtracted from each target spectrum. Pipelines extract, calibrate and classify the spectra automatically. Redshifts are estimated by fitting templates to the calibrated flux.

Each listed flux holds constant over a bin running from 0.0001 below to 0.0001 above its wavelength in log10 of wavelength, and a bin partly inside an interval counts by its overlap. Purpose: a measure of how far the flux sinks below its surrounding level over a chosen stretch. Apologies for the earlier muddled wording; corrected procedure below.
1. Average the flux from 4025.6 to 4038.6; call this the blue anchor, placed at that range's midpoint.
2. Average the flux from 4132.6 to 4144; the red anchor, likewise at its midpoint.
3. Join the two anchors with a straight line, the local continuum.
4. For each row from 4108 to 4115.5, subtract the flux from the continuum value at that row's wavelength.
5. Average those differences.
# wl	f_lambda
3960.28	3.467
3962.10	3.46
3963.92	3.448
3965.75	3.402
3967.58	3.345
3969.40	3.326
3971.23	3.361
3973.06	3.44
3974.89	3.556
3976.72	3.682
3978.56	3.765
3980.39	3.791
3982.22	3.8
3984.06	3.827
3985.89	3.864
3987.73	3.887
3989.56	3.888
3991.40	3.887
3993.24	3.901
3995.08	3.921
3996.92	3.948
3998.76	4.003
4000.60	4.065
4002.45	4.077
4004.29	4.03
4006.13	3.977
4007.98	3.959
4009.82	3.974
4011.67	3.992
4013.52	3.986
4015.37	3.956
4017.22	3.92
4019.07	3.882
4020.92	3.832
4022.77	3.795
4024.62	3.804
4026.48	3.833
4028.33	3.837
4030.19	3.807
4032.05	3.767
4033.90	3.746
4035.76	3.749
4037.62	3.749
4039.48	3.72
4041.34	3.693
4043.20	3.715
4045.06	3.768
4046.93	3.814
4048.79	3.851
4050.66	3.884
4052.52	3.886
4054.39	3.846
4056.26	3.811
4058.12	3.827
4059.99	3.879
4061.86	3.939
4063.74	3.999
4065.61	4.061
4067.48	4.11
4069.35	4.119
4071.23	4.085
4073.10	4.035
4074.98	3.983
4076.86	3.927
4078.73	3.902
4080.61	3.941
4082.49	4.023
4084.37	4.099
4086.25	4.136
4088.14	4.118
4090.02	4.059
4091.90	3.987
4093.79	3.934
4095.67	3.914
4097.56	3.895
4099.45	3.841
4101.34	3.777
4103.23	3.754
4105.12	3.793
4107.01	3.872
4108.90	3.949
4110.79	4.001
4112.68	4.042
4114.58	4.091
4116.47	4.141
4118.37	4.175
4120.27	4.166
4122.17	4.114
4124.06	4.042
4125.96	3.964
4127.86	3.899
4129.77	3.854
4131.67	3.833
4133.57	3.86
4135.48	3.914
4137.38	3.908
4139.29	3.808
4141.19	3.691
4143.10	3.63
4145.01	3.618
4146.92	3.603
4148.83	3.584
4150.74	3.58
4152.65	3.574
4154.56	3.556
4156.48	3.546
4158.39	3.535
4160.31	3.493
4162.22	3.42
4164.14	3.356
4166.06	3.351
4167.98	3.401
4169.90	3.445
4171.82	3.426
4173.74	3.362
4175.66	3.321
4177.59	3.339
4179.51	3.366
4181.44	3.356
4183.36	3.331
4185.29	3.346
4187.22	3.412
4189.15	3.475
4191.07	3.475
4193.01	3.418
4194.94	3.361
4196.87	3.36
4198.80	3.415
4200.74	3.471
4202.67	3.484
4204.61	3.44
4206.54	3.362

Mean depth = -0.22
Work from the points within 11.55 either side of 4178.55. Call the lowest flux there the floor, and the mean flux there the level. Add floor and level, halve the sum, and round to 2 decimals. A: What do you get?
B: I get 3.35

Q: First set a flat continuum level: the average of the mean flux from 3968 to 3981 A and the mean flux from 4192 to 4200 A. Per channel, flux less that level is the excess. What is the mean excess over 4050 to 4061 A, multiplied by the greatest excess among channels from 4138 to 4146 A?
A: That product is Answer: 0.13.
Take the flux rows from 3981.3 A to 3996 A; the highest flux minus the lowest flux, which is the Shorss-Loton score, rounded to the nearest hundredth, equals 0.12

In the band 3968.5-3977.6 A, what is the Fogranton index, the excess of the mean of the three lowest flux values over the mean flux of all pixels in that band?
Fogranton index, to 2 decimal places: -0.10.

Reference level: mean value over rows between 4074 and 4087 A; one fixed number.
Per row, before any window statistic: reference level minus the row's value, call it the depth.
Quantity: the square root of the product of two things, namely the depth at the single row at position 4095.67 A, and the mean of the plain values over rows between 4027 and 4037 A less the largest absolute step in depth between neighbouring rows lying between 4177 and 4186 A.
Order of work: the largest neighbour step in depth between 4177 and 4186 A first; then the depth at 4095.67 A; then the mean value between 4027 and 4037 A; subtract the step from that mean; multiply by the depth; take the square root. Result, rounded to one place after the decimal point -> 0.6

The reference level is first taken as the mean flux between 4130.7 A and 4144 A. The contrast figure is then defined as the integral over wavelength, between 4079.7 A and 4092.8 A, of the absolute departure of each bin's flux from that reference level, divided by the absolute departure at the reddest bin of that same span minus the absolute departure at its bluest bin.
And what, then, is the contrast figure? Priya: 70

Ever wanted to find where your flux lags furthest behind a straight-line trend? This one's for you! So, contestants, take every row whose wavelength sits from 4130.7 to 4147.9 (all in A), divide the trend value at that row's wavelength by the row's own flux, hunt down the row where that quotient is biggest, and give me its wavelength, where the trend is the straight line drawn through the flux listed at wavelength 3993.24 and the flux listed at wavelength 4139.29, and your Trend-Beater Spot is 4146.92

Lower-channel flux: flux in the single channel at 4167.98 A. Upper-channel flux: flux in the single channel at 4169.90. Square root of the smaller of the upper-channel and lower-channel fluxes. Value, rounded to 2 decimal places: 1.84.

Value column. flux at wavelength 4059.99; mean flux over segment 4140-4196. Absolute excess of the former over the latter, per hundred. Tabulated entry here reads 0.0042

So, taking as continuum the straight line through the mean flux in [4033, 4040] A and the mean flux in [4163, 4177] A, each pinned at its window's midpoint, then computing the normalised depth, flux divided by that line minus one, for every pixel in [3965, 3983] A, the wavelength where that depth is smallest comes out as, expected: 3969.40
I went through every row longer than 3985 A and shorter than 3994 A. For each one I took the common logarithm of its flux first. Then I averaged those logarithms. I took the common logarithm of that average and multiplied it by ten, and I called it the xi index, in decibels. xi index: -2.30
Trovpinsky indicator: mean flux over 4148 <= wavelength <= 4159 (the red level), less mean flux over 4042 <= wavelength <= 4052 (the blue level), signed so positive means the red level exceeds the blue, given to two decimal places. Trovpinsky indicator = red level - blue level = -0.24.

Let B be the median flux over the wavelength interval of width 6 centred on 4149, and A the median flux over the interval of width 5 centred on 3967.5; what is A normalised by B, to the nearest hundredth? 0.93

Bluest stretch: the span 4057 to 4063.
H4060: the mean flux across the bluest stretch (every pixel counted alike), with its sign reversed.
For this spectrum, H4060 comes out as -3.88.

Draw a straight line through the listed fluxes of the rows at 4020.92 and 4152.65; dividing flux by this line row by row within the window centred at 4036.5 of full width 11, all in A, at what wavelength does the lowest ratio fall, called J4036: 4041.34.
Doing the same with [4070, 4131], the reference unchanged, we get 4103.23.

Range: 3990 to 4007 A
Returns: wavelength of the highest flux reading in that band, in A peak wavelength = 4002.45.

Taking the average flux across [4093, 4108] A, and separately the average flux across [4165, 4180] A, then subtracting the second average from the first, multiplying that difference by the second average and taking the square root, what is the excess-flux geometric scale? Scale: 1.26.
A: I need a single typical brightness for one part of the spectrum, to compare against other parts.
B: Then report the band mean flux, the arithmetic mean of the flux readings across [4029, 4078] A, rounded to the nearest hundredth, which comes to 3.88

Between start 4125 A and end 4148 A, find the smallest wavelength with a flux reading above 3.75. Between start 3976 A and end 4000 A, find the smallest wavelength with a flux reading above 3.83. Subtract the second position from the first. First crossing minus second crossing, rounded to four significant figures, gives 140.1 A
